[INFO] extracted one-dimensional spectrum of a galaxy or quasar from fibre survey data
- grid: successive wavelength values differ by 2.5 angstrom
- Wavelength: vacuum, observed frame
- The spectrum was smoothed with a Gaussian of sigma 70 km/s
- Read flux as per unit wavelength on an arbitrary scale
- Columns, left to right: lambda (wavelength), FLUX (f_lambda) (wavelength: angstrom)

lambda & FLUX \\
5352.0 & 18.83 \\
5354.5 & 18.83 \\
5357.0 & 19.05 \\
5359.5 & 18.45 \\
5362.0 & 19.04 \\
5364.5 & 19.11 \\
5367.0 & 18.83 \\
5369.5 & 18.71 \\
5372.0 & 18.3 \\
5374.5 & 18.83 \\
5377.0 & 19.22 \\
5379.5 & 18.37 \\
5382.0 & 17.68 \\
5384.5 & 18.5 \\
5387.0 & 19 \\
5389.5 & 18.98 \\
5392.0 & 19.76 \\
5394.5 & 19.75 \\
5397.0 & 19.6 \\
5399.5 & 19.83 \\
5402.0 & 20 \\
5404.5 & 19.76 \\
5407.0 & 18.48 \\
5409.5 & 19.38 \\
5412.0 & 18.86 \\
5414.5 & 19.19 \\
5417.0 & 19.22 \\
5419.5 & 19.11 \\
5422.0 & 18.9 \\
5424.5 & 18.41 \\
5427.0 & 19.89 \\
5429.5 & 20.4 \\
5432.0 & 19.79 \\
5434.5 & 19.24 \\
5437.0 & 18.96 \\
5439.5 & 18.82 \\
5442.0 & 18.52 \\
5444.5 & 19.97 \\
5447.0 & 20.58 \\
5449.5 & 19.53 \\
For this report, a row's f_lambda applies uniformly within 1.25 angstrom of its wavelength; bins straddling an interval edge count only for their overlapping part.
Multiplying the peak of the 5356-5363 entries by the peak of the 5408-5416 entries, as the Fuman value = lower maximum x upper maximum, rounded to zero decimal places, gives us 369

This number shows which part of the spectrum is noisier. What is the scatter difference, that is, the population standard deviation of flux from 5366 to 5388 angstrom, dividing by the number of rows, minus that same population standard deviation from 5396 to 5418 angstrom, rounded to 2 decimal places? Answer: -0.03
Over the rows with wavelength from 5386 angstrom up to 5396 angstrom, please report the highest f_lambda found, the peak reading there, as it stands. 19.76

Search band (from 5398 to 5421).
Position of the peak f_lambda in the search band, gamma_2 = 5402.0 angstrom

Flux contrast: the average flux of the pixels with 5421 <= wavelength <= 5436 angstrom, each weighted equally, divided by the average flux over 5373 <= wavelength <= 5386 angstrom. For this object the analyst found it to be 1.05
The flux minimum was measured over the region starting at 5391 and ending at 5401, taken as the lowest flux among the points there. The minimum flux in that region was 19.6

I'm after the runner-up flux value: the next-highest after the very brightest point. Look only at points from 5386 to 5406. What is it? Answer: 19.83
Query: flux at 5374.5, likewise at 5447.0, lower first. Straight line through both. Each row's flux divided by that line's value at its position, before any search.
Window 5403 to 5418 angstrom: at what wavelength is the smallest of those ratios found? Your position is 5407.0 angstrom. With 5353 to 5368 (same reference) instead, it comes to 5359.5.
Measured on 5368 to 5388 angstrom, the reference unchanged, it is 5382.0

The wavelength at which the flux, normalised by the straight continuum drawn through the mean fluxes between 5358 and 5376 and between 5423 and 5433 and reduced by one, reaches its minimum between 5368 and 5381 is 5379.5 angstrom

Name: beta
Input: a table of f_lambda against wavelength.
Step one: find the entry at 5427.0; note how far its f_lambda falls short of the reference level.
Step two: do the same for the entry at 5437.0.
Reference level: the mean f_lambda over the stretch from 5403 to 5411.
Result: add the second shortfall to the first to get -0.4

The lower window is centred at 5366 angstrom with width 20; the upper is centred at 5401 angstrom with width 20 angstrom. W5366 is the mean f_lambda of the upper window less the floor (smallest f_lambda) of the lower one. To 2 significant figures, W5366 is 1.3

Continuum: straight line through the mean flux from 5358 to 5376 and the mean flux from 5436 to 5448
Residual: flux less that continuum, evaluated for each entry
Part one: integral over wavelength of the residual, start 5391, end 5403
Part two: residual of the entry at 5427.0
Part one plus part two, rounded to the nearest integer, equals 10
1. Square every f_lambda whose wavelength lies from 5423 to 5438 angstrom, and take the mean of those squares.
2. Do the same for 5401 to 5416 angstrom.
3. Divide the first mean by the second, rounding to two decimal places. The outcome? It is 1.02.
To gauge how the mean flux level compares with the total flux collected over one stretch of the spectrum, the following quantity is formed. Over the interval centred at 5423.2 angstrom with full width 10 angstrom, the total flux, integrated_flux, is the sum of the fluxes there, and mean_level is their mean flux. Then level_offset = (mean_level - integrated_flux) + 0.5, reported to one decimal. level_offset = -56.7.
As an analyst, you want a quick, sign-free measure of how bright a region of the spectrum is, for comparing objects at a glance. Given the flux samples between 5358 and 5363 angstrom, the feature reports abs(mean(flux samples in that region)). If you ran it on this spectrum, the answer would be 18.7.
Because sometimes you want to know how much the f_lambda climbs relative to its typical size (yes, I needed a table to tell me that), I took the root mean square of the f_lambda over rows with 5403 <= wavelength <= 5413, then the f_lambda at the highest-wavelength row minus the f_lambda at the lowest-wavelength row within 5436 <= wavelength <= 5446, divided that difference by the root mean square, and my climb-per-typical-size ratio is 0.053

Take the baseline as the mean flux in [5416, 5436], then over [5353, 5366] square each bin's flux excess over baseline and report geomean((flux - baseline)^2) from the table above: 0.18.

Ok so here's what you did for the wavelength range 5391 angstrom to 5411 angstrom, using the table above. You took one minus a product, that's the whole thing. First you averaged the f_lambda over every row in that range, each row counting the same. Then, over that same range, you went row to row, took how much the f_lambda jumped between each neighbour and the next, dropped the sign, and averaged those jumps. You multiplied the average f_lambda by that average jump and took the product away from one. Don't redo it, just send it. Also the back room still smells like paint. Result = -7.3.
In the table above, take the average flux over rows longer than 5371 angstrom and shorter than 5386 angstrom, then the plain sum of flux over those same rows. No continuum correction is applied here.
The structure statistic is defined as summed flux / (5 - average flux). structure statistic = -8.22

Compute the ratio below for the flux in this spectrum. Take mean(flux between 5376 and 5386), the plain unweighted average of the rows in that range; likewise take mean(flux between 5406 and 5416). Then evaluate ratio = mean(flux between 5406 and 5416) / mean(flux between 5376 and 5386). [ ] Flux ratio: 1.03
